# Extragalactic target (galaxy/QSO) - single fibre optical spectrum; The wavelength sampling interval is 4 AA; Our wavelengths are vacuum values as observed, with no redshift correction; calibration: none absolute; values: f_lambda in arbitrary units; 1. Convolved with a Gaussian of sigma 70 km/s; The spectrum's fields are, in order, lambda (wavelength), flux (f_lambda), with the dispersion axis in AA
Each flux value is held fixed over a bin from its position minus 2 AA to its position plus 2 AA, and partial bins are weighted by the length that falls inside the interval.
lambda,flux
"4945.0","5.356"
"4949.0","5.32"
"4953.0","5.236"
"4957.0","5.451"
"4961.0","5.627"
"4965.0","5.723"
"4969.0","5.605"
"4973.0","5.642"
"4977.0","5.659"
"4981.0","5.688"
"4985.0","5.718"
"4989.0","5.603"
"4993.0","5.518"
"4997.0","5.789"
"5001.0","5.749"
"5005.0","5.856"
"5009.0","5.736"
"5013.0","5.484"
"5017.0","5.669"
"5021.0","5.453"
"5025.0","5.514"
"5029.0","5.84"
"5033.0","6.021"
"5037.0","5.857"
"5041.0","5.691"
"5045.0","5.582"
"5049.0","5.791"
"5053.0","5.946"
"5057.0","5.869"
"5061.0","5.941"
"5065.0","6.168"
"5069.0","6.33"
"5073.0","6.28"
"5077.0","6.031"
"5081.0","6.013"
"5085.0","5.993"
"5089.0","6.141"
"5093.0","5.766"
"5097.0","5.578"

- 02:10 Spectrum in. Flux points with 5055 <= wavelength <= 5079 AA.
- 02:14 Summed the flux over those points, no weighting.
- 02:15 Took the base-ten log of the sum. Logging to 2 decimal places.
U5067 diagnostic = 1.56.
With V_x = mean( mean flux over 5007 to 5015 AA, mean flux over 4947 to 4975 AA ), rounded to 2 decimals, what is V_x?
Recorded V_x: 5.56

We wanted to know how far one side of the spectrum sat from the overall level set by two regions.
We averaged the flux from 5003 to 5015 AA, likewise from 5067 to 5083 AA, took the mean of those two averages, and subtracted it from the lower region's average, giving -0.24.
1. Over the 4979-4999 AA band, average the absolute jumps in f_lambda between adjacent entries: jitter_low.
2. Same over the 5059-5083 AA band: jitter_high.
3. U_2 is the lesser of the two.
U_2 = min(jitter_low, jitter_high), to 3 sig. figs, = 0.125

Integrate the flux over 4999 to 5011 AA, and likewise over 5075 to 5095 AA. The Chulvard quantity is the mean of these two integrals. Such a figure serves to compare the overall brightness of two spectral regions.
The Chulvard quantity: 95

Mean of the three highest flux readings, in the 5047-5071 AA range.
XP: 6.15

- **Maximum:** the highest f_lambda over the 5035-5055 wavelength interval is 5.946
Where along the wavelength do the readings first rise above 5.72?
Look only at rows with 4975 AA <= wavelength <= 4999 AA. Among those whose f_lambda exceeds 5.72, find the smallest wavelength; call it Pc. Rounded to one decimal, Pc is 4997.0 AA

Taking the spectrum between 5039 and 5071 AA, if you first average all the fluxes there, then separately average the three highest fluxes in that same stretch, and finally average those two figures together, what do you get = 6.0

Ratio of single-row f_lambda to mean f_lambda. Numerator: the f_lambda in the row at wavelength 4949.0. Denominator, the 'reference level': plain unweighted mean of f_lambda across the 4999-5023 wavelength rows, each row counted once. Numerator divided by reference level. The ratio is 0.94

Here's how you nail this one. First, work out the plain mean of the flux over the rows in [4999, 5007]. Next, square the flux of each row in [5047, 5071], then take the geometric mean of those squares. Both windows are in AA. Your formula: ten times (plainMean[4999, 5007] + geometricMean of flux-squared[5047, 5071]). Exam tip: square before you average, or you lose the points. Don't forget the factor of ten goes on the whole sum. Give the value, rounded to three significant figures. 419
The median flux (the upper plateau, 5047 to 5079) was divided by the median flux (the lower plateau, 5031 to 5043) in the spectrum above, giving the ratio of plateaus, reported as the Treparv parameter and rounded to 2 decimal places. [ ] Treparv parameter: 1.02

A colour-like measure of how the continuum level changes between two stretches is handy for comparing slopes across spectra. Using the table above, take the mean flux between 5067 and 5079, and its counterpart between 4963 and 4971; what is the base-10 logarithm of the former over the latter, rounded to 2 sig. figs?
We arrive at 0.040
